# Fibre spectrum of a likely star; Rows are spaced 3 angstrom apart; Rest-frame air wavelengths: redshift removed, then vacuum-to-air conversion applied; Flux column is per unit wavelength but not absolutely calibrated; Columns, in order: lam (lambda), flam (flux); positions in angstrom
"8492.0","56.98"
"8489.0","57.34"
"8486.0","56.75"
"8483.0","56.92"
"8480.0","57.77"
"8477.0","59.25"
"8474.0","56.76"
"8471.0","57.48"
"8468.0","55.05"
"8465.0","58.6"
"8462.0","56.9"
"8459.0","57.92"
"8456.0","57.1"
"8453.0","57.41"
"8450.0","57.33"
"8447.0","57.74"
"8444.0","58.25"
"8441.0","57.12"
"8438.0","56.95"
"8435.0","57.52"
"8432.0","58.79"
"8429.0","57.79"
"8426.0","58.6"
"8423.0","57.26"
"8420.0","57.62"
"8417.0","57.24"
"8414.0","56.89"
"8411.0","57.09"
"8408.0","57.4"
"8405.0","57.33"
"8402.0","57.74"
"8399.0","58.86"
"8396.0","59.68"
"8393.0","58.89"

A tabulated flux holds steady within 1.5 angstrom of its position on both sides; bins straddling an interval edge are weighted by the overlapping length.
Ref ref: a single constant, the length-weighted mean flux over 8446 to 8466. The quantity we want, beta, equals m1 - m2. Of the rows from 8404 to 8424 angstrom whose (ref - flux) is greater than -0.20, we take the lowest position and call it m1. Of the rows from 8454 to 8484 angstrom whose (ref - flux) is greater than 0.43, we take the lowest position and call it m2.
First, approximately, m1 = 8405.0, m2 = 8456.0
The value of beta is -51 angstrom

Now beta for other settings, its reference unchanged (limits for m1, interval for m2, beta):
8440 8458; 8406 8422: 30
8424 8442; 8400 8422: 24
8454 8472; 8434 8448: 18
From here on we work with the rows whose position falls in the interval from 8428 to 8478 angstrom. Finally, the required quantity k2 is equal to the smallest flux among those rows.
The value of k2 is 55.05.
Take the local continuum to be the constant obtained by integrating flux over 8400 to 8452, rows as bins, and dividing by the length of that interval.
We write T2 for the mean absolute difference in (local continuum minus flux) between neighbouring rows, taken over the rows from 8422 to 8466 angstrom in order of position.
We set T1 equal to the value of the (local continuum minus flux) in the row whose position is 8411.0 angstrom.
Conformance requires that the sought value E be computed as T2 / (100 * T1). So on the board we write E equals 0.016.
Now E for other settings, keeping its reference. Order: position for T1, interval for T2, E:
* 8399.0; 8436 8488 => -0.009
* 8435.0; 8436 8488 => 0.189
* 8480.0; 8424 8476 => -0.054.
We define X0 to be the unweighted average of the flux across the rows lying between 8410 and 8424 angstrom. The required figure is 57.2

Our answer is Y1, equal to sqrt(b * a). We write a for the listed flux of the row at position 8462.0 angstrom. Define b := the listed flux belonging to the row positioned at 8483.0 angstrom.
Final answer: 56.9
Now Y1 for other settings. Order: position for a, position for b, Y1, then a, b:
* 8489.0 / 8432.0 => 58.1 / 57.34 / 58.79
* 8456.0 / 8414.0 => 57.0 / 57.1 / 56.89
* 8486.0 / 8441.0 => 56.9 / 56.75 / 57.12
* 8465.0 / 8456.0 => 57.8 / 58.6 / 57.1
